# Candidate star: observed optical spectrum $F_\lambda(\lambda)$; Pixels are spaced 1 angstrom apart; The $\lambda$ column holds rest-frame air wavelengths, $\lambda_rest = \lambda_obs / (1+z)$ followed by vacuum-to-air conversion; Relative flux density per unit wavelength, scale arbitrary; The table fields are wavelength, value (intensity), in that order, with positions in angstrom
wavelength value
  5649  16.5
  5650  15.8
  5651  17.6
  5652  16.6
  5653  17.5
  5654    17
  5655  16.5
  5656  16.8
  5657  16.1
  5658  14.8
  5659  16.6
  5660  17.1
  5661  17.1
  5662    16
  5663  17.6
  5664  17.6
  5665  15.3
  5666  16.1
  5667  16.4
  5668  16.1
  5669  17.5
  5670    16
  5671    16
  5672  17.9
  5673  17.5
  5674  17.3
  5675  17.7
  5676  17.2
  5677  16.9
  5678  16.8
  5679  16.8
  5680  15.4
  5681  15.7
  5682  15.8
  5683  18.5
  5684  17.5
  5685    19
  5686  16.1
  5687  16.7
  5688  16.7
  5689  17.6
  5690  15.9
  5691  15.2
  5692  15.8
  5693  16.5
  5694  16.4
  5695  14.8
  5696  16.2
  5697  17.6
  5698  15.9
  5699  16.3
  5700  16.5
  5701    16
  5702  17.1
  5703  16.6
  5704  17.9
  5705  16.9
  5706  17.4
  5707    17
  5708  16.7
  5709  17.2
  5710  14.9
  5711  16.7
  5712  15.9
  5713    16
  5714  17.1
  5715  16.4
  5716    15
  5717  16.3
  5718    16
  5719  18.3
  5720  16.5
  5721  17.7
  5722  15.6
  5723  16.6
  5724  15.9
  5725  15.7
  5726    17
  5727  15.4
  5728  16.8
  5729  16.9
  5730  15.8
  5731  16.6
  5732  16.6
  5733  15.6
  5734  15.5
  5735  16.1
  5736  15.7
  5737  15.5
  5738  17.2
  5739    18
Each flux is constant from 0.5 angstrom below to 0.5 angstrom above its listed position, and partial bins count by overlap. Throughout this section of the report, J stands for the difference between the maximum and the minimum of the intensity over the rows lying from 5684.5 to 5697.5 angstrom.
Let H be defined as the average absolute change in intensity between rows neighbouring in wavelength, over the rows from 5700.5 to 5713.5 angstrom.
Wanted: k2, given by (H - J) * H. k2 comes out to -2.9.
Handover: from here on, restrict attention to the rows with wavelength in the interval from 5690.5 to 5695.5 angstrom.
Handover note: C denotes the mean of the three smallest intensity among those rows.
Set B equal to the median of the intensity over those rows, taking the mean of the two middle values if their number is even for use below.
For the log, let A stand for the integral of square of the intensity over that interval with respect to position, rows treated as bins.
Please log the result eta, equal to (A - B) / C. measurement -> 80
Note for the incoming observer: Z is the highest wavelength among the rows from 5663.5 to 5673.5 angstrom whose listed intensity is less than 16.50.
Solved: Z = 5671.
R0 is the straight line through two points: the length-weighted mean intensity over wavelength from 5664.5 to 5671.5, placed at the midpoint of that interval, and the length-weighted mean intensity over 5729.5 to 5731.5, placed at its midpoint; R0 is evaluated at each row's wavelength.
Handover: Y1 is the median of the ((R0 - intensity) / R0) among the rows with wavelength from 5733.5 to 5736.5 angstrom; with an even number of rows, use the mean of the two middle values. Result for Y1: 0.031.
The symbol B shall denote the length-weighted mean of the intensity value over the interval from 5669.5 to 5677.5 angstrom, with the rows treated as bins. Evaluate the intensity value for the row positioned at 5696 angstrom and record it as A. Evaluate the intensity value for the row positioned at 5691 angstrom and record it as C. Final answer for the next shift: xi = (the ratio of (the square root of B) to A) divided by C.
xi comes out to 0.0168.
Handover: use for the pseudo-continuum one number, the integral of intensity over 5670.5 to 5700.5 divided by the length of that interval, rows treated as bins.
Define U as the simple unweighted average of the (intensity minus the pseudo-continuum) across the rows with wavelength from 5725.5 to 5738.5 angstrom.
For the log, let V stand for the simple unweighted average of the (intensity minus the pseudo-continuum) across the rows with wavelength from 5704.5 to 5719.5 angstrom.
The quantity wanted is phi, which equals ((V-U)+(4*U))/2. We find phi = -0.78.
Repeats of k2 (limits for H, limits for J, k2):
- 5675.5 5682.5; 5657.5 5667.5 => -0.9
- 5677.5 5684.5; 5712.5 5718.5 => -1.1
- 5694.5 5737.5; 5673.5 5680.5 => -1.3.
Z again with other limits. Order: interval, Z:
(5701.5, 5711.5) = 5710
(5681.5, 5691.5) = 5691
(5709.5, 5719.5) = 5718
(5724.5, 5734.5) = 5734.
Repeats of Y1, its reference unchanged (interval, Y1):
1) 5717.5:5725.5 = -0.003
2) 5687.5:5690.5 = -0.031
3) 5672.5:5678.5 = -0.065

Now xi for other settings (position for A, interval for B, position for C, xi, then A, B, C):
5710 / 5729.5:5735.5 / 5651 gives 0.0153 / 14.9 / 16.0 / 17.6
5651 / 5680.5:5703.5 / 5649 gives 0.0140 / 17.6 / 16.5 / 16.5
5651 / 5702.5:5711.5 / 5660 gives 0.0136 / 17.6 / 16.8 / 17.1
